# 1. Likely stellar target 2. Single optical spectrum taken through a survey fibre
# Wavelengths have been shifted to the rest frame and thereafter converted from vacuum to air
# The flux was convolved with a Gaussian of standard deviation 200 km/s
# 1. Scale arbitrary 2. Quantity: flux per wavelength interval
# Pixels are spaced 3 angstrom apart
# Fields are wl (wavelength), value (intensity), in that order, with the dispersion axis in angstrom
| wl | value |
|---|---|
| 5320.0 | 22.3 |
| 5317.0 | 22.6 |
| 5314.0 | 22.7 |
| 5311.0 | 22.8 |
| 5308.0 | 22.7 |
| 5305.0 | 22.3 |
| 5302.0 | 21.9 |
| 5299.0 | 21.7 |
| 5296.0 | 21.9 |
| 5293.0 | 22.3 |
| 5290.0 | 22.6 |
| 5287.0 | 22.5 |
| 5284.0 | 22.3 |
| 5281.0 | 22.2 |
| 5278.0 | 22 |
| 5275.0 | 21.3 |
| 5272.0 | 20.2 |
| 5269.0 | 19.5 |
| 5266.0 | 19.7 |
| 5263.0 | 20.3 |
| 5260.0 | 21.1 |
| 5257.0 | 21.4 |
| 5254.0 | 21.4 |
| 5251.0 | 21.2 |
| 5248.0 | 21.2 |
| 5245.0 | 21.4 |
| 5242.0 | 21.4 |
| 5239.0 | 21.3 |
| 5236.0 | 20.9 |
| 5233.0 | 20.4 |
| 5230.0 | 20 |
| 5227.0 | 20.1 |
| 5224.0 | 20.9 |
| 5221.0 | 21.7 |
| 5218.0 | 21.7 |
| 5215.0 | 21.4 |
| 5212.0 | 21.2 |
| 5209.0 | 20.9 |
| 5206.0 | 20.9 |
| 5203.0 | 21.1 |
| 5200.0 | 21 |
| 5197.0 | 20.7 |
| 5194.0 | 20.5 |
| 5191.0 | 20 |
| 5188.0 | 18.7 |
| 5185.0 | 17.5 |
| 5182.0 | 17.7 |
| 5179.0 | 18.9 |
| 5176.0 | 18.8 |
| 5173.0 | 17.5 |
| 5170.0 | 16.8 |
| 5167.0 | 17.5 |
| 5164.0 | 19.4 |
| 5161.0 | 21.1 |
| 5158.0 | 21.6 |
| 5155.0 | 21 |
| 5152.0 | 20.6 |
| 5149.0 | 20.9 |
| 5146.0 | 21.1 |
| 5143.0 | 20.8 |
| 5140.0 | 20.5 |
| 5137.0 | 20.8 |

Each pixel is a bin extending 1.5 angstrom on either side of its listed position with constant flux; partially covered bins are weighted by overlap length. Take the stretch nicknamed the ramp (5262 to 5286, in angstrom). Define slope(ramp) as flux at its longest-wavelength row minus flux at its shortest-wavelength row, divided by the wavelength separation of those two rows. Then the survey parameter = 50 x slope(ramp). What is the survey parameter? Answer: 5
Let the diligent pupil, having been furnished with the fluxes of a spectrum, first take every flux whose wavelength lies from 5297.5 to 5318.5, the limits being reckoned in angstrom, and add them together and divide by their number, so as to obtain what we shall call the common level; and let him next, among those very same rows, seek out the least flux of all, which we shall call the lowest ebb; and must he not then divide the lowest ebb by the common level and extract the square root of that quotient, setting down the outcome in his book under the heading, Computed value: 0.985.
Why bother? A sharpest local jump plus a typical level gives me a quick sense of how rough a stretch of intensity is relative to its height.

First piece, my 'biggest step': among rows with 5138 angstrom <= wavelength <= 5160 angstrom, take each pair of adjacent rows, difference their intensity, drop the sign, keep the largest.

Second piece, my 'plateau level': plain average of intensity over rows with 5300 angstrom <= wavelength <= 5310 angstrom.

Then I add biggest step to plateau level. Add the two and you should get 22.9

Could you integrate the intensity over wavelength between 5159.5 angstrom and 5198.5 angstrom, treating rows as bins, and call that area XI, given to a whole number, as 735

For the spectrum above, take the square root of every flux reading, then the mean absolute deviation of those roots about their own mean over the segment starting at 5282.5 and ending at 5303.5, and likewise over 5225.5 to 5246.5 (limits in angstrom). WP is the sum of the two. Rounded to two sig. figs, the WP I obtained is 0.089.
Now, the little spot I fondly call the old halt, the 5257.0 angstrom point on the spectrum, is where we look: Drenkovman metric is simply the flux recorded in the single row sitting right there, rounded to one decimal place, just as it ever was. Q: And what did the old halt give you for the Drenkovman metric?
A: 21.4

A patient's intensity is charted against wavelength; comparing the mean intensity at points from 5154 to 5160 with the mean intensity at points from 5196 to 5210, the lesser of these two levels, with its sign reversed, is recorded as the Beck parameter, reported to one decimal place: -20.9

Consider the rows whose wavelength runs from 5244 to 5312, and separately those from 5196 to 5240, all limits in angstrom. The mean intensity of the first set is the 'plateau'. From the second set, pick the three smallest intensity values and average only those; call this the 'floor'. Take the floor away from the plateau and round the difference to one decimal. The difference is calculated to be 1.4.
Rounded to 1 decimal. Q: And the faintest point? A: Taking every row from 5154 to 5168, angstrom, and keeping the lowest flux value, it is 17.5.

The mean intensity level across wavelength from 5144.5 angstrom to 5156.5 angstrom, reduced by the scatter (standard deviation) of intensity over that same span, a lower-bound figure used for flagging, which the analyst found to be 20.7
